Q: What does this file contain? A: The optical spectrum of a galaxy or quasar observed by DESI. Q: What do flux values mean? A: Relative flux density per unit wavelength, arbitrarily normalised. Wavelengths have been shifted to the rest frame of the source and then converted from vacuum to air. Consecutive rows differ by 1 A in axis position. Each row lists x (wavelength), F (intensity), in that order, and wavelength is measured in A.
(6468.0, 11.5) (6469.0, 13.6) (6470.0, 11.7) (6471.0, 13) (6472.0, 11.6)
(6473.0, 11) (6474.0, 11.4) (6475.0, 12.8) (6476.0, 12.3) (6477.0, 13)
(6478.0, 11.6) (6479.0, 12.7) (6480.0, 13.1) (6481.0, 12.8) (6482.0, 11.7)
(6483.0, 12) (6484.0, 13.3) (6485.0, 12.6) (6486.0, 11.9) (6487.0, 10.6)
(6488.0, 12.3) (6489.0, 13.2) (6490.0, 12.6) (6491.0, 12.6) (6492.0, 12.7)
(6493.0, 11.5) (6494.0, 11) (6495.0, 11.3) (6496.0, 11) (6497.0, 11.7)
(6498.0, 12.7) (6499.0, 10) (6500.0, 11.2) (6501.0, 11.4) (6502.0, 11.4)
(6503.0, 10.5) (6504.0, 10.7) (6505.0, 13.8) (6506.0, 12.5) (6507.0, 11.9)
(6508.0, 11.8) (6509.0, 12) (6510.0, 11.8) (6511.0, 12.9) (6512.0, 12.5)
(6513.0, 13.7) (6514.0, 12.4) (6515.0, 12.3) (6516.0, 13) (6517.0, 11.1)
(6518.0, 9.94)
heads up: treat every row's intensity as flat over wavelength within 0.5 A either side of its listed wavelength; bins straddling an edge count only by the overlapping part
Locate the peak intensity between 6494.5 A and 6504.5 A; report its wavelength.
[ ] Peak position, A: 6498.0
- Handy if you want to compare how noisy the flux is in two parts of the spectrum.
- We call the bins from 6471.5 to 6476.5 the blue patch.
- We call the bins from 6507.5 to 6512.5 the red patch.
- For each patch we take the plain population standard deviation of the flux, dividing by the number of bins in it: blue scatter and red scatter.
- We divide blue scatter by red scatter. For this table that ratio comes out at 1.5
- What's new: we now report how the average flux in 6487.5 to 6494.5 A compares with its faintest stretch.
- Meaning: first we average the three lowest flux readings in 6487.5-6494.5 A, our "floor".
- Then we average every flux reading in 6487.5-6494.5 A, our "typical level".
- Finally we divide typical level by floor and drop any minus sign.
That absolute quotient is 1.06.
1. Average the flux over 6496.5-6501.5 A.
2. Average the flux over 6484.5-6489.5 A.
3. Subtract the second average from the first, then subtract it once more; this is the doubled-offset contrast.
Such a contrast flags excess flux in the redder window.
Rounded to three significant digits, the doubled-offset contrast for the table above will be -12.8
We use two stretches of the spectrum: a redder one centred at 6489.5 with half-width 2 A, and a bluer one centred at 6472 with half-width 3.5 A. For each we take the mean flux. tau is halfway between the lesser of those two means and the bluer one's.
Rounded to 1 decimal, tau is 12.2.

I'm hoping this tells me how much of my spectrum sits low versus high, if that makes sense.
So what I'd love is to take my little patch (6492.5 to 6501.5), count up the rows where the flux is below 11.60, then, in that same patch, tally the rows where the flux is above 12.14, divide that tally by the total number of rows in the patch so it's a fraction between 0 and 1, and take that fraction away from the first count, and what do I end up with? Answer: 7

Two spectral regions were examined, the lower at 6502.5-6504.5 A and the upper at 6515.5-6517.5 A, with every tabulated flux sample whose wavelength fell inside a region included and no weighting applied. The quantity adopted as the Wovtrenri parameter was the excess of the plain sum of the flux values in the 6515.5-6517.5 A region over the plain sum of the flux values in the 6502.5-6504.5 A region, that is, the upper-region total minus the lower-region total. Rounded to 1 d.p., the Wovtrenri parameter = 2.9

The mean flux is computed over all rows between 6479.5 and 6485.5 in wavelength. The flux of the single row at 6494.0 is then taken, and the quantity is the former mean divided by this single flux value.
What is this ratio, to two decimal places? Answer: 1.14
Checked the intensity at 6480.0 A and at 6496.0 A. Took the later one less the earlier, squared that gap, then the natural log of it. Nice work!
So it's 1.5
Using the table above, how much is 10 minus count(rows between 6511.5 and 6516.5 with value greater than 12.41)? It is 7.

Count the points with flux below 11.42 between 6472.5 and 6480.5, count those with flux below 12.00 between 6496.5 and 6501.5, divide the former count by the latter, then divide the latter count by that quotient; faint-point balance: 8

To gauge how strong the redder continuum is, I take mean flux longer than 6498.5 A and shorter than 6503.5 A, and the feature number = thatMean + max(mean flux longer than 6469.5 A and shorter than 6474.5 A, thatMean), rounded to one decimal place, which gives 22.6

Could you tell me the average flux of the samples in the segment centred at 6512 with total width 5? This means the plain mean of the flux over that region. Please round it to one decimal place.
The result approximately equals 12.7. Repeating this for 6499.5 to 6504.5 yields 11.0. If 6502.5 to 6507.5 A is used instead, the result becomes 11.9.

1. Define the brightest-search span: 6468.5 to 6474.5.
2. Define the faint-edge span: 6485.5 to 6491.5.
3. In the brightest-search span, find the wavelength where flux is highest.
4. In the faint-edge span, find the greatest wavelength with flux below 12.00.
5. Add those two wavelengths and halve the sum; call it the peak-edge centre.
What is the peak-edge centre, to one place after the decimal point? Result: 6478.0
